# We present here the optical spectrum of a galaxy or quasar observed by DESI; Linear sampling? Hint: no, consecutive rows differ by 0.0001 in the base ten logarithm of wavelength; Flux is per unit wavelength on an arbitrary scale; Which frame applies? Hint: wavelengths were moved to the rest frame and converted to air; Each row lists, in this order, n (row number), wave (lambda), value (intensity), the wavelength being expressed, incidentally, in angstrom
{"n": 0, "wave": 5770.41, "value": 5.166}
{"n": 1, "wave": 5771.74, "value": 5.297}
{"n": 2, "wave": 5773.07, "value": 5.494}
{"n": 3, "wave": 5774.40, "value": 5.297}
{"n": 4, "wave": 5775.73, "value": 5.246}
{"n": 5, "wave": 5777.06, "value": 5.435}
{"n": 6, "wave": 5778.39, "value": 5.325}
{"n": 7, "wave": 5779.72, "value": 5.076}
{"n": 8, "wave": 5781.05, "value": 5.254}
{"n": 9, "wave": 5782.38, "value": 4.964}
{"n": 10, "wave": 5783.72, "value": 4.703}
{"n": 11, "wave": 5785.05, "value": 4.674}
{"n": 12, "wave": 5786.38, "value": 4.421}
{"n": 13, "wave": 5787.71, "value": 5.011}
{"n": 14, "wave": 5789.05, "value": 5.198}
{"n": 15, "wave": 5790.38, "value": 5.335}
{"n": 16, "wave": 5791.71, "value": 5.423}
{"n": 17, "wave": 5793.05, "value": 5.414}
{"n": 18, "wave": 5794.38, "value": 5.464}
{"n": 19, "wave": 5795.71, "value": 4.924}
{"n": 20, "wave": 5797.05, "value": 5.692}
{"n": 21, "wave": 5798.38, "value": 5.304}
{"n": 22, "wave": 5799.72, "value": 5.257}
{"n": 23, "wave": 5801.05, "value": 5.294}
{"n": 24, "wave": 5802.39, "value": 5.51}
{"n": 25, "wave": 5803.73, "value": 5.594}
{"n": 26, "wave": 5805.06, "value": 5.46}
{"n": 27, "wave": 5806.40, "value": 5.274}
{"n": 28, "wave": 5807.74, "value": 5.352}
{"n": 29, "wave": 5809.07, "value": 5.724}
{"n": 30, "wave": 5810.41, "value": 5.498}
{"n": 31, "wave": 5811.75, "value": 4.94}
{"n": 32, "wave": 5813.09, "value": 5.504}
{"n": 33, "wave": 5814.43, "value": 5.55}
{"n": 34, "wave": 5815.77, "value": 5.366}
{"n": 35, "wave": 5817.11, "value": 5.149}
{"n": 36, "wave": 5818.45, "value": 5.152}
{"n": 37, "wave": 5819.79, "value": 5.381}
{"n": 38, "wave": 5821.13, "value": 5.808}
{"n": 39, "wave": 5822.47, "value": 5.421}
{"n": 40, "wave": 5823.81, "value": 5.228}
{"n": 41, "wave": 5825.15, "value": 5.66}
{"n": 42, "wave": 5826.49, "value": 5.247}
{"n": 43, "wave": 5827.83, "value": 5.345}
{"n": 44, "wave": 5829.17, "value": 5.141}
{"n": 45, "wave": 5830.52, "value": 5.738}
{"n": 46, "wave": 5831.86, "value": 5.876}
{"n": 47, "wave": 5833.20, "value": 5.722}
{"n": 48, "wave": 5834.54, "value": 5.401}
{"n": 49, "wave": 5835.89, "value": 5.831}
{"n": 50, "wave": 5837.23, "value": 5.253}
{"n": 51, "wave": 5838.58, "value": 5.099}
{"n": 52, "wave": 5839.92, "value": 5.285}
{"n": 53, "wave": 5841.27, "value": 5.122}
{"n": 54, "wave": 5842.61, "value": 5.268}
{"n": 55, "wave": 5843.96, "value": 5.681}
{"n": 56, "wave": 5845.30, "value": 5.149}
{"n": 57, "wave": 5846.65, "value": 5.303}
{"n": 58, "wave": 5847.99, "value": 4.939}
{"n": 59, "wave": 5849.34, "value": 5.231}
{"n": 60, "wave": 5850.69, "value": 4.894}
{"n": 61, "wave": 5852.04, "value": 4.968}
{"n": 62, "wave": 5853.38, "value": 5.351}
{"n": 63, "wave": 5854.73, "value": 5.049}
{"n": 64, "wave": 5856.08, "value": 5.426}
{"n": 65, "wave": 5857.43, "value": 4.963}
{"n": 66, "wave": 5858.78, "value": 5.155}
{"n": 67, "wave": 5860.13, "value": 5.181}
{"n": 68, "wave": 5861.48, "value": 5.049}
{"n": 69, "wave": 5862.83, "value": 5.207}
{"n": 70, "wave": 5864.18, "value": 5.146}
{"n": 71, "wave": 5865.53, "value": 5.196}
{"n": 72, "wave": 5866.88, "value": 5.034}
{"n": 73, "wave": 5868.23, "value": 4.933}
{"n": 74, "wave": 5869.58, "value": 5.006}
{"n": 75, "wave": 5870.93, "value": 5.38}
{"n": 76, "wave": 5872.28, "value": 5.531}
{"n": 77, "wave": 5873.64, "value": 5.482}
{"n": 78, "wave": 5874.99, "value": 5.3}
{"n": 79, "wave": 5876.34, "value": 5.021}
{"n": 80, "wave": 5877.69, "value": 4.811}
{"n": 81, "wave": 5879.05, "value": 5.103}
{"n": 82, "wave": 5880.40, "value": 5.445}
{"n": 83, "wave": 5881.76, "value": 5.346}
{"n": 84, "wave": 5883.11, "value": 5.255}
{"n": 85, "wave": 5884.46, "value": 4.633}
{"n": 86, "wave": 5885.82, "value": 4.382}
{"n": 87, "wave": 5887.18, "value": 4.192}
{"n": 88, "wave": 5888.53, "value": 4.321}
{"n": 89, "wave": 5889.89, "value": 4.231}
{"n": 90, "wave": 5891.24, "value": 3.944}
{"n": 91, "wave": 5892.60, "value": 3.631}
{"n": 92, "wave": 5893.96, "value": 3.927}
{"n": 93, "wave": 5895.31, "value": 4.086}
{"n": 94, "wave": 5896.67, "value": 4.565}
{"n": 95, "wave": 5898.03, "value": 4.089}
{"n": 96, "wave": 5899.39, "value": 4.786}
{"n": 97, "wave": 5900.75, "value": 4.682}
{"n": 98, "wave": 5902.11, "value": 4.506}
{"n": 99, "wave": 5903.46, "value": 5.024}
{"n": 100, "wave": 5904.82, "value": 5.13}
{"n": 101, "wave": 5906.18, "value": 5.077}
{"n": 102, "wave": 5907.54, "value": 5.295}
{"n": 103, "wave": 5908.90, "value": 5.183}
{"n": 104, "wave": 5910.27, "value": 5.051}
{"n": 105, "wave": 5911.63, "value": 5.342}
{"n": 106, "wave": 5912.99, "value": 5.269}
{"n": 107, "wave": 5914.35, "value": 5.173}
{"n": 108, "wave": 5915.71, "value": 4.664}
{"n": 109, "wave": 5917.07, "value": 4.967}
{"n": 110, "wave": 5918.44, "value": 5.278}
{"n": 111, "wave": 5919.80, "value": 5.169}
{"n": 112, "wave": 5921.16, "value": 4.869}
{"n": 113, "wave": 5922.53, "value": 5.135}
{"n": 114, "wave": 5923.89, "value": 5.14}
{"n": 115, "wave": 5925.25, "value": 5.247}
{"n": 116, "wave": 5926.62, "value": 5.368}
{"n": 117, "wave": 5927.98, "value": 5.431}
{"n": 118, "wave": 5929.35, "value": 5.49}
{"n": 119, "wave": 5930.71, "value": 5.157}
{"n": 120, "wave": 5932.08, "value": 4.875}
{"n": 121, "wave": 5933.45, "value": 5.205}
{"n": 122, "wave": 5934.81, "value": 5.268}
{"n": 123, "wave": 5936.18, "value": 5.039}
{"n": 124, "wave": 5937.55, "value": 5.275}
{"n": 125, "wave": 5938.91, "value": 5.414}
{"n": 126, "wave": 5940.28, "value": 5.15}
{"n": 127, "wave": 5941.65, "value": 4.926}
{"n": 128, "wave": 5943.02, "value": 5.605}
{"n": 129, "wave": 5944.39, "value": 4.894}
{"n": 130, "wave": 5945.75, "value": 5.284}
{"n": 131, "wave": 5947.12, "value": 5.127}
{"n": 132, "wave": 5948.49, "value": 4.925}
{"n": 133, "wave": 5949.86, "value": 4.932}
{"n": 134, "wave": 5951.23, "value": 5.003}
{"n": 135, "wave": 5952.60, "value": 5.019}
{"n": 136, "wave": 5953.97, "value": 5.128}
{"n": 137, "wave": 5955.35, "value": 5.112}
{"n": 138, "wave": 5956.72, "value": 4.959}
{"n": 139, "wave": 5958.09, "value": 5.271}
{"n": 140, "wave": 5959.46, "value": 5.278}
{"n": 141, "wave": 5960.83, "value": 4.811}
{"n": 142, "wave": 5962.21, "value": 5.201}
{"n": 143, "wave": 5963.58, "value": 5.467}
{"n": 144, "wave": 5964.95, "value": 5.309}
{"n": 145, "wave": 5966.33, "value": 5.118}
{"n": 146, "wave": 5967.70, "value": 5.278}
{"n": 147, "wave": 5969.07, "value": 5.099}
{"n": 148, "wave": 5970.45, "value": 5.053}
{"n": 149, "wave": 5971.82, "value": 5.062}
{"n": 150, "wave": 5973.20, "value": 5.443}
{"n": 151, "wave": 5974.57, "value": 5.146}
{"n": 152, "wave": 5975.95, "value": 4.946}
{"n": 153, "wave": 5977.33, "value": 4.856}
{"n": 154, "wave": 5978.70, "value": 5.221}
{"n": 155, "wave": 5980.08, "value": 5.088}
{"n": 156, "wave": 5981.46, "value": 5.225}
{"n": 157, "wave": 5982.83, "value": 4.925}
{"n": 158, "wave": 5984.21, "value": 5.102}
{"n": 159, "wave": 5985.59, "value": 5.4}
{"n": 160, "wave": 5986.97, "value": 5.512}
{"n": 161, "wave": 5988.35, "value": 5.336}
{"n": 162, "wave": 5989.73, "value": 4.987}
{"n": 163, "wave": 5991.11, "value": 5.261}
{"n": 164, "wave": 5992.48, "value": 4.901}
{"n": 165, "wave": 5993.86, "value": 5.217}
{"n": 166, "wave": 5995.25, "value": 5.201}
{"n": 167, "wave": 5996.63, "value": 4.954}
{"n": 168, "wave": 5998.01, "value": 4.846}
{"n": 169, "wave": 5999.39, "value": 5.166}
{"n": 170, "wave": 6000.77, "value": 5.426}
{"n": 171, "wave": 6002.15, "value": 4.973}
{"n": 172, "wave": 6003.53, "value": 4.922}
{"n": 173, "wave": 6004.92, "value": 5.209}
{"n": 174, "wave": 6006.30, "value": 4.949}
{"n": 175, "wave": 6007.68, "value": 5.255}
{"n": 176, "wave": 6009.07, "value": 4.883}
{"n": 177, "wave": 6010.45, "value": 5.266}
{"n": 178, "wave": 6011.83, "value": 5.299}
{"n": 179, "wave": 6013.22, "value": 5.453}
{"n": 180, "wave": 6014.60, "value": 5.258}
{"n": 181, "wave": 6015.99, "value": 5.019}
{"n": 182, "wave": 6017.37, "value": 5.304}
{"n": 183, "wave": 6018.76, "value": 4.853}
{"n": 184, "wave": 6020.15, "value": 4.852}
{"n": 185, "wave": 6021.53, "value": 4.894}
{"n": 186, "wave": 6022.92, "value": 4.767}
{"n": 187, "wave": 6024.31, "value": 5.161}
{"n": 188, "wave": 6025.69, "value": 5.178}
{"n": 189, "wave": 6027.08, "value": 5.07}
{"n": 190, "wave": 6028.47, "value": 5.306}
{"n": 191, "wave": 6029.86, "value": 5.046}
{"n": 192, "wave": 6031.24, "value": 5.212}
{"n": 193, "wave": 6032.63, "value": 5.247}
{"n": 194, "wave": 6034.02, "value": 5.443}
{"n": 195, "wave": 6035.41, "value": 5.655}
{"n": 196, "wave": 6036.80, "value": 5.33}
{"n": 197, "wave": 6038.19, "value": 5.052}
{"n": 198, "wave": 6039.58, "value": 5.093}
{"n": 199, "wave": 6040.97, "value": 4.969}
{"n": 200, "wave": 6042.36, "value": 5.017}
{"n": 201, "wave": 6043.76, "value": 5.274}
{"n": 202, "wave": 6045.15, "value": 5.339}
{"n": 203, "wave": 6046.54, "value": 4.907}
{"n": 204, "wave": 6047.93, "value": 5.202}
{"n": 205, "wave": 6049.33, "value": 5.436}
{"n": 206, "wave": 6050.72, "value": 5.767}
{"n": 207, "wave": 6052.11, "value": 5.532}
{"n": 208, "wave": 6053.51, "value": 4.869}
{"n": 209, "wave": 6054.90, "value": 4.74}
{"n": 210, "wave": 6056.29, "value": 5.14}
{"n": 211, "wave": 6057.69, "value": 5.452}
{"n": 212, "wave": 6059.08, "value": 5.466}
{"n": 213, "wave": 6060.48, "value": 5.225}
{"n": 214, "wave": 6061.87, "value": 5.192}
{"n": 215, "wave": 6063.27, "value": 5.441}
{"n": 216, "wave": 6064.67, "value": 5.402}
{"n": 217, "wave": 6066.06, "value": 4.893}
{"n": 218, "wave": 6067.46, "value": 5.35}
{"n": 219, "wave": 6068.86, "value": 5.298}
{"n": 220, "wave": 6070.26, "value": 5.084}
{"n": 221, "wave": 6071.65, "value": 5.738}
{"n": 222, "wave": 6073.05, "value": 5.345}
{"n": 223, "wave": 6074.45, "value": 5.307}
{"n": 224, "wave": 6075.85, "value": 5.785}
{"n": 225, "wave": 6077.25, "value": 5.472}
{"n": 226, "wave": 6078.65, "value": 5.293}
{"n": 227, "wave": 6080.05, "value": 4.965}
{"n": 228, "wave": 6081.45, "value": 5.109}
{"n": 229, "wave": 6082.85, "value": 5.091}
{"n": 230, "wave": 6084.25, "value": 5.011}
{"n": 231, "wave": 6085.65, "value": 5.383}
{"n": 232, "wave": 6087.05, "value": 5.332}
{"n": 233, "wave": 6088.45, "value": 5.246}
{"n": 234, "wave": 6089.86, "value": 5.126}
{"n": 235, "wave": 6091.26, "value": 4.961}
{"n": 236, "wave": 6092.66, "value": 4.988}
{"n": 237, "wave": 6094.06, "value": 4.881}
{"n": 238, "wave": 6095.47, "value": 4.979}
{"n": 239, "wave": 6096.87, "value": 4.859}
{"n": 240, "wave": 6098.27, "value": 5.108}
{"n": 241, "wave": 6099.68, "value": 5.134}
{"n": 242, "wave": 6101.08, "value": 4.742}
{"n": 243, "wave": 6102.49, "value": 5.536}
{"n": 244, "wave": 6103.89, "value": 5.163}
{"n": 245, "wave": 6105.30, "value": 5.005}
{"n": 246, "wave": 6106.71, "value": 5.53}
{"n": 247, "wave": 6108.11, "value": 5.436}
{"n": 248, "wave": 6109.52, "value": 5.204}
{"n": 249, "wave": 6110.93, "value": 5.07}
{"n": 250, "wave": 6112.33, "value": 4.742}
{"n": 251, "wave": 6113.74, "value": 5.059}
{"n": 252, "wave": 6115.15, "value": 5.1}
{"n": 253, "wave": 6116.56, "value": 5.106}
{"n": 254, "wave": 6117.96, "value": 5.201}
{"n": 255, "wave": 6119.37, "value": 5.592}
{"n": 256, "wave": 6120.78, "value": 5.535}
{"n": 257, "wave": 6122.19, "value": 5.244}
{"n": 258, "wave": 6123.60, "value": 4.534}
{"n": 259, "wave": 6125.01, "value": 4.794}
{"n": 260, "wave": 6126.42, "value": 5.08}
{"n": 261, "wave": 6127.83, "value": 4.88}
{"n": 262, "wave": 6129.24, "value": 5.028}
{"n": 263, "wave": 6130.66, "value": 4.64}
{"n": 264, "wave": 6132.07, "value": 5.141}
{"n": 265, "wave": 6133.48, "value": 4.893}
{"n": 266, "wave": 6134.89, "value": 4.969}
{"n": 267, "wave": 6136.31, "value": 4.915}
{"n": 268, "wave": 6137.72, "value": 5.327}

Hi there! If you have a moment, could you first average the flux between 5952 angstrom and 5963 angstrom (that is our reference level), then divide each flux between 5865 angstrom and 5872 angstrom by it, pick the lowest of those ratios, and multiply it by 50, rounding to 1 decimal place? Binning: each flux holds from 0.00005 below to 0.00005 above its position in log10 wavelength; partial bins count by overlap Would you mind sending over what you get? 48.4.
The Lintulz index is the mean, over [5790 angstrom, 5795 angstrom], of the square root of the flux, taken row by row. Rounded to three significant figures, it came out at 2.33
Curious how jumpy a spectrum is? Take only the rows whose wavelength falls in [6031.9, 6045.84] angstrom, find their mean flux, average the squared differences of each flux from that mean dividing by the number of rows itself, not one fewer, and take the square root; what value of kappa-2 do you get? 0.203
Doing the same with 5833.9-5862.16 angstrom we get 0.229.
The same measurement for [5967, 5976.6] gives 0.153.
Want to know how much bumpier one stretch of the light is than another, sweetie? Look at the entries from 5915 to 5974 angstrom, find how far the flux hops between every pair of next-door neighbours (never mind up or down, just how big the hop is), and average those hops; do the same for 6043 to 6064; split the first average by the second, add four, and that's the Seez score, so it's 4.8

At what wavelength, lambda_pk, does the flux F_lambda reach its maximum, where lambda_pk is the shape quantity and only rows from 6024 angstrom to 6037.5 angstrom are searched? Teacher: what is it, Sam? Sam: 6035.41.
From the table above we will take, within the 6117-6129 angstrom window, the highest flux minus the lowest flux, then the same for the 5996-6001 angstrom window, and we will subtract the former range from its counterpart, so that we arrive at -0.5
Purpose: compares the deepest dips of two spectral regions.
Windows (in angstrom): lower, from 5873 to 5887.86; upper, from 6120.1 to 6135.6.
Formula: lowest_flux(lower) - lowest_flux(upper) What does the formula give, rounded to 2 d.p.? -0.34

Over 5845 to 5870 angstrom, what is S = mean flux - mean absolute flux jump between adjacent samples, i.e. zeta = 4.91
